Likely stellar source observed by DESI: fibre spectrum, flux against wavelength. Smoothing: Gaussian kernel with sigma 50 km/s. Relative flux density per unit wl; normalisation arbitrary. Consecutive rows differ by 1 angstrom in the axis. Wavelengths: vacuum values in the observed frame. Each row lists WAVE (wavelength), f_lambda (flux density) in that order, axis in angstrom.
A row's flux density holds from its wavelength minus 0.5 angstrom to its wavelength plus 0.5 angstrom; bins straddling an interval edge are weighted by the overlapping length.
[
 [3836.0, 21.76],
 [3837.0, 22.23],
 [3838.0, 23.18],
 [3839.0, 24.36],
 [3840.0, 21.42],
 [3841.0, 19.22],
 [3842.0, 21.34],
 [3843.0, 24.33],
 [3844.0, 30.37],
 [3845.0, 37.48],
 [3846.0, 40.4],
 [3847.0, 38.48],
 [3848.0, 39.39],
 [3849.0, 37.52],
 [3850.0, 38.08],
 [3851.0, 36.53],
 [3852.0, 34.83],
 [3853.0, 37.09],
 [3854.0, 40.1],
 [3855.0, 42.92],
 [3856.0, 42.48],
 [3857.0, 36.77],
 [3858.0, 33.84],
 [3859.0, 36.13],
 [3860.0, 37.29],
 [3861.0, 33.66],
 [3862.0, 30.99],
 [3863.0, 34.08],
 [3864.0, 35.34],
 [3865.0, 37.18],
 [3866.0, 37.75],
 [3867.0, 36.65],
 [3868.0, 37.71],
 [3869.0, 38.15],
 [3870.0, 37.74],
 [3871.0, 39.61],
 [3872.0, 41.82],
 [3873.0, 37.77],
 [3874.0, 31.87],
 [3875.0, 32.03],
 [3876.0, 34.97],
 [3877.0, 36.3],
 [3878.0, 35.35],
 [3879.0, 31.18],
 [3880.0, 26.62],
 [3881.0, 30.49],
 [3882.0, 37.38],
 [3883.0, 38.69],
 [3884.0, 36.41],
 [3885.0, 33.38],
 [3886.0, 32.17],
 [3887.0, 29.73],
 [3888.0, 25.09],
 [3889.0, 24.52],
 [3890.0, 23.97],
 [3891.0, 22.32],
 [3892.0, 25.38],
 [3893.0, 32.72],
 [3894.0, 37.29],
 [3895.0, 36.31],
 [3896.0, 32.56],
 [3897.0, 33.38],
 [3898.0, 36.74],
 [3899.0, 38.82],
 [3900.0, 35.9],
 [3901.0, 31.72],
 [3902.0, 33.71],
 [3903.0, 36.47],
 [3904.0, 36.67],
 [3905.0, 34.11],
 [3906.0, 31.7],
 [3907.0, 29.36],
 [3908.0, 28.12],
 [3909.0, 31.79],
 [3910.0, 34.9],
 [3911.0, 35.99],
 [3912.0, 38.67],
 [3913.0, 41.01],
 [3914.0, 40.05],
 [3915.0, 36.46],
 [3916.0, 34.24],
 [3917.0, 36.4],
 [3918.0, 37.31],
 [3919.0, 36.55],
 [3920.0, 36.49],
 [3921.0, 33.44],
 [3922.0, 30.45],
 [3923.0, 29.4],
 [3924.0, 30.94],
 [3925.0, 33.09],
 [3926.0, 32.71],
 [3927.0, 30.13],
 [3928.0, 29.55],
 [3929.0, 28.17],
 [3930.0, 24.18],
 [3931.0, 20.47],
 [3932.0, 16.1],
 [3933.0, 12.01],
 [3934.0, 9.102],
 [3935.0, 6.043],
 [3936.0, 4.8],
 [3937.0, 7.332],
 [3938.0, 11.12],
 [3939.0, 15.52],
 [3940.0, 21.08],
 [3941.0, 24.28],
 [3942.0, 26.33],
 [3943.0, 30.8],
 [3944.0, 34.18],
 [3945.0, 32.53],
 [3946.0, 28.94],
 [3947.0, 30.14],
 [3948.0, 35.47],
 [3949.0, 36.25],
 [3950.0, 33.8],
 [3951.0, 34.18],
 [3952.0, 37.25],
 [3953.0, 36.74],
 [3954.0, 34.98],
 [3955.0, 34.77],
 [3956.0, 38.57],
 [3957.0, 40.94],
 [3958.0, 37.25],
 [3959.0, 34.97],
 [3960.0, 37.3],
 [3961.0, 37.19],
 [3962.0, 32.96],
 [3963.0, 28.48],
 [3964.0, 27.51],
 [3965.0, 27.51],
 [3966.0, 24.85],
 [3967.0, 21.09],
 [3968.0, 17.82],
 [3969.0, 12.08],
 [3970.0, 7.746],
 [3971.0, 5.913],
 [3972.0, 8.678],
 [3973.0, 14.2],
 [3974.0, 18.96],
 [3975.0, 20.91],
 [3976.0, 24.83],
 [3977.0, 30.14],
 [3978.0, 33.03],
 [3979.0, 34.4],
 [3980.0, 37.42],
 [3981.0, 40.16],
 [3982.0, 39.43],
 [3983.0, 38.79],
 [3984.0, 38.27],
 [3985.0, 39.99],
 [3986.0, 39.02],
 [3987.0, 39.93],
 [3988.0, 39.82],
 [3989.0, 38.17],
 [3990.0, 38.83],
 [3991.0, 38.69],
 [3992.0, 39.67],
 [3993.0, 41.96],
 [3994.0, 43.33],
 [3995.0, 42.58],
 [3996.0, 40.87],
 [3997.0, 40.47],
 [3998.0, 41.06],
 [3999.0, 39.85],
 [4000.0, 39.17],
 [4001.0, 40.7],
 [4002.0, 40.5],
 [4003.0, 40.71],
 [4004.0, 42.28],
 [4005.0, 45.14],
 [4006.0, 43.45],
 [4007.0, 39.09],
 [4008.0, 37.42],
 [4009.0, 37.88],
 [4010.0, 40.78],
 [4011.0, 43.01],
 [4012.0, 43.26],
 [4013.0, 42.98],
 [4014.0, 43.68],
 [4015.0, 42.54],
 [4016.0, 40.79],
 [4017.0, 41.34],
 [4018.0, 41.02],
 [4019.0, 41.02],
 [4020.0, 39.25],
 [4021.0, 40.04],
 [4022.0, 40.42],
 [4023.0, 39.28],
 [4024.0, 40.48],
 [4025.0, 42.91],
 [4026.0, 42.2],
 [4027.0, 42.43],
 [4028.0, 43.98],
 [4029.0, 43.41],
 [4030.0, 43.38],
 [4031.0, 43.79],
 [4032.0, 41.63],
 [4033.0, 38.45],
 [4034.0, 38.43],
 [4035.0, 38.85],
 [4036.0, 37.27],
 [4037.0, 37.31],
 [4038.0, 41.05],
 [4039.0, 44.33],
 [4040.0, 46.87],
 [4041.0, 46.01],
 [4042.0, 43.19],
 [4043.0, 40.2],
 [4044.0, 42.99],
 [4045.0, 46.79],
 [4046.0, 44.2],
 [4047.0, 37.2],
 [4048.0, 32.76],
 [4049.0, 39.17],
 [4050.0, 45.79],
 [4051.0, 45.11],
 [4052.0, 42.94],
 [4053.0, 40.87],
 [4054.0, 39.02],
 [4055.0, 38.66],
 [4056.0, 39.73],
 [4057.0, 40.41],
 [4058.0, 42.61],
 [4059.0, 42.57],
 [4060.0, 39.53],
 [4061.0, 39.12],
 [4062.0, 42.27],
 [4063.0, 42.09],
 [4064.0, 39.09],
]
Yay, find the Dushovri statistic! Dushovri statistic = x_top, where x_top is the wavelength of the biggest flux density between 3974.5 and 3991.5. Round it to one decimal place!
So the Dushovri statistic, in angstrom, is 3981.0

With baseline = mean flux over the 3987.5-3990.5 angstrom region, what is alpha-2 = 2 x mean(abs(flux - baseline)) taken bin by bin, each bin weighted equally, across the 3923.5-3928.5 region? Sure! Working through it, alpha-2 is 15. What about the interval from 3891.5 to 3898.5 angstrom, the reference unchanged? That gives 11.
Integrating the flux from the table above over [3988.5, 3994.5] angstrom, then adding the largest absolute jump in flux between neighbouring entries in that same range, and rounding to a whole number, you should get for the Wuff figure 243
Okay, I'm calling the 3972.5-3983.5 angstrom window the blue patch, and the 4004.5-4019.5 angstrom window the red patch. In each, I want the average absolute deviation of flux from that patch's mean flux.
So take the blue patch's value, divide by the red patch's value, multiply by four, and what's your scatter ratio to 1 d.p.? 17.4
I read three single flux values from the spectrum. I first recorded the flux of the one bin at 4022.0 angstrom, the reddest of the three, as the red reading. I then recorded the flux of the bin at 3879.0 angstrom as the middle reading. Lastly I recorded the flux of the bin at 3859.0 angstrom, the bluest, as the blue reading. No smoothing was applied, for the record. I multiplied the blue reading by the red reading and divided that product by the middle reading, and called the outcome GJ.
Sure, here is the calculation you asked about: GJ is 47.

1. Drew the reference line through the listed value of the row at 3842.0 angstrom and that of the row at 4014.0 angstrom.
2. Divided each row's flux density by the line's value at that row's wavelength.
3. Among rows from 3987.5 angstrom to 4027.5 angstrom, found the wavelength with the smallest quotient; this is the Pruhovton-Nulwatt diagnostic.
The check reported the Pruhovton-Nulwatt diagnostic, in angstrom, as 4008.0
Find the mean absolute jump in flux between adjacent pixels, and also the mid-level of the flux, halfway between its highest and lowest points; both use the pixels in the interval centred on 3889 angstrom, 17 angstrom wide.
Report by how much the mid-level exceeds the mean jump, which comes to 28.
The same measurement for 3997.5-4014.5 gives 40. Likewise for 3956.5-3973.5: 20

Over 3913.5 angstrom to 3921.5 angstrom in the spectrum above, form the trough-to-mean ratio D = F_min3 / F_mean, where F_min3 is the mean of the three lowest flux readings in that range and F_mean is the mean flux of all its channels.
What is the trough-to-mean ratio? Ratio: 0.95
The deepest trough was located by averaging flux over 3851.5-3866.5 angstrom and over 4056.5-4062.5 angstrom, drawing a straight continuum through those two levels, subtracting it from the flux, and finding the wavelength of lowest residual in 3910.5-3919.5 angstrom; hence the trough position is 3916.0 angstrom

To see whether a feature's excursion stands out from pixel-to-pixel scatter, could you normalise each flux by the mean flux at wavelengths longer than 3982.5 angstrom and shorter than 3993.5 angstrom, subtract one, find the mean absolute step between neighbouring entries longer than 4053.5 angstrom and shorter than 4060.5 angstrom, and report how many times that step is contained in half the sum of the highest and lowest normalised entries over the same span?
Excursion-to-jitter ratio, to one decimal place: 1.0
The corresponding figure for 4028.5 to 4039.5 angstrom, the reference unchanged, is 1.0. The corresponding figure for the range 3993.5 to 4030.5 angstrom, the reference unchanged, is 1.7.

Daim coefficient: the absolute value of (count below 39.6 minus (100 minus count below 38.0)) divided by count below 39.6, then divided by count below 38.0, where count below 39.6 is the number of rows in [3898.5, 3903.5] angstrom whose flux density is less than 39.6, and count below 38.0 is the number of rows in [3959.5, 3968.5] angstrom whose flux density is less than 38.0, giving 1.9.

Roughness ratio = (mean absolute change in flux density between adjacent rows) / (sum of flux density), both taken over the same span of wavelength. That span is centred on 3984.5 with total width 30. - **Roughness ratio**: 0.0018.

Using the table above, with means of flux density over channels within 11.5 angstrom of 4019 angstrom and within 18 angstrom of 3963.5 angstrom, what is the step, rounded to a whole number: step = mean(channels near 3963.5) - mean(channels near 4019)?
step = -13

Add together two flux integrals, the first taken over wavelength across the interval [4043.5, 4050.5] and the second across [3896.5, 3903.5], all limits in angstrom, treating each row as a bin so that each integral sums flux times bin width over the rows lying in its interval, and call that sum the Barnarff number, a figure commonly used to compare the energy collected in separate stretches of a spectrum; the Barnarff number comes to 536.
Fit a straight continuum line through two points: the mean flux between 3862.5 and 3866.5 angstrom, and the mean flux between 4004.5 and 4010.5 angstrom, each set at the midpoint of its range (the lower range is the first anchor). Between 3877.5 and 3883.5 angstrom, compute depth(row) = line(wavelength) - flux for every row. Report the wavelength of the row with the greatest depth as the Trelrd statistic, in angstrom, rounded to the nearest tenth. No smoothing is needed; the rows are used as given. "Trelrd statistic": 3880.0 angstrom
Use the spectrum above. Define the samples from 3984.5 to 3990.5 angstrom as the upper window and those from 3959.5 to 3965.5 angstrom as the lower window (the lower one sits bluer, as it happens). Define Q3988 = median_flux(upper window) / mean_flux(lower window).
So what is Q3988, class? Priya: 1.24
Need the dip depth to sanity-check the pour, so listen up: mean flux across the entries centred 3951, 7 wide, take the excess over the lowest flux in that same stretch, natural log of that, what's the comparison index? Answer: 0.54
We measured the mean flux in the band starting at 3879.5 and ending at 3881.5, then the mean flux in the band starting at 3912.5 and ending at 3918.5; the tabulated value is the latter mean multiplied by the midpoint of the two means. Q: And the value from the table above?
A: 1243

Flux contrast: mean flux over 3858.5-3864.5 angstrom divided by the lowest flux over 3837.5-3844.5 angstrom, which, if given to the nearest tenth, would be 1.8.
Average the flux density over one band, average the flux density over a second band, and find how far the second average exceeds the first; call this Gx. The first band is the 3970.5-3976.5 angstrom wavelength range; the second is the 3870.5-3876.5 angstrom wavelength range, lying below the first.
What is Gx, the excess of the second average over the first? 21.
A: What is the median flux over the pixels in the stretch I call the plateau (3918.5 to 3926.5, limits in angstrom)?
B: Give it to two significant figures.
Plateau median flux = 33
